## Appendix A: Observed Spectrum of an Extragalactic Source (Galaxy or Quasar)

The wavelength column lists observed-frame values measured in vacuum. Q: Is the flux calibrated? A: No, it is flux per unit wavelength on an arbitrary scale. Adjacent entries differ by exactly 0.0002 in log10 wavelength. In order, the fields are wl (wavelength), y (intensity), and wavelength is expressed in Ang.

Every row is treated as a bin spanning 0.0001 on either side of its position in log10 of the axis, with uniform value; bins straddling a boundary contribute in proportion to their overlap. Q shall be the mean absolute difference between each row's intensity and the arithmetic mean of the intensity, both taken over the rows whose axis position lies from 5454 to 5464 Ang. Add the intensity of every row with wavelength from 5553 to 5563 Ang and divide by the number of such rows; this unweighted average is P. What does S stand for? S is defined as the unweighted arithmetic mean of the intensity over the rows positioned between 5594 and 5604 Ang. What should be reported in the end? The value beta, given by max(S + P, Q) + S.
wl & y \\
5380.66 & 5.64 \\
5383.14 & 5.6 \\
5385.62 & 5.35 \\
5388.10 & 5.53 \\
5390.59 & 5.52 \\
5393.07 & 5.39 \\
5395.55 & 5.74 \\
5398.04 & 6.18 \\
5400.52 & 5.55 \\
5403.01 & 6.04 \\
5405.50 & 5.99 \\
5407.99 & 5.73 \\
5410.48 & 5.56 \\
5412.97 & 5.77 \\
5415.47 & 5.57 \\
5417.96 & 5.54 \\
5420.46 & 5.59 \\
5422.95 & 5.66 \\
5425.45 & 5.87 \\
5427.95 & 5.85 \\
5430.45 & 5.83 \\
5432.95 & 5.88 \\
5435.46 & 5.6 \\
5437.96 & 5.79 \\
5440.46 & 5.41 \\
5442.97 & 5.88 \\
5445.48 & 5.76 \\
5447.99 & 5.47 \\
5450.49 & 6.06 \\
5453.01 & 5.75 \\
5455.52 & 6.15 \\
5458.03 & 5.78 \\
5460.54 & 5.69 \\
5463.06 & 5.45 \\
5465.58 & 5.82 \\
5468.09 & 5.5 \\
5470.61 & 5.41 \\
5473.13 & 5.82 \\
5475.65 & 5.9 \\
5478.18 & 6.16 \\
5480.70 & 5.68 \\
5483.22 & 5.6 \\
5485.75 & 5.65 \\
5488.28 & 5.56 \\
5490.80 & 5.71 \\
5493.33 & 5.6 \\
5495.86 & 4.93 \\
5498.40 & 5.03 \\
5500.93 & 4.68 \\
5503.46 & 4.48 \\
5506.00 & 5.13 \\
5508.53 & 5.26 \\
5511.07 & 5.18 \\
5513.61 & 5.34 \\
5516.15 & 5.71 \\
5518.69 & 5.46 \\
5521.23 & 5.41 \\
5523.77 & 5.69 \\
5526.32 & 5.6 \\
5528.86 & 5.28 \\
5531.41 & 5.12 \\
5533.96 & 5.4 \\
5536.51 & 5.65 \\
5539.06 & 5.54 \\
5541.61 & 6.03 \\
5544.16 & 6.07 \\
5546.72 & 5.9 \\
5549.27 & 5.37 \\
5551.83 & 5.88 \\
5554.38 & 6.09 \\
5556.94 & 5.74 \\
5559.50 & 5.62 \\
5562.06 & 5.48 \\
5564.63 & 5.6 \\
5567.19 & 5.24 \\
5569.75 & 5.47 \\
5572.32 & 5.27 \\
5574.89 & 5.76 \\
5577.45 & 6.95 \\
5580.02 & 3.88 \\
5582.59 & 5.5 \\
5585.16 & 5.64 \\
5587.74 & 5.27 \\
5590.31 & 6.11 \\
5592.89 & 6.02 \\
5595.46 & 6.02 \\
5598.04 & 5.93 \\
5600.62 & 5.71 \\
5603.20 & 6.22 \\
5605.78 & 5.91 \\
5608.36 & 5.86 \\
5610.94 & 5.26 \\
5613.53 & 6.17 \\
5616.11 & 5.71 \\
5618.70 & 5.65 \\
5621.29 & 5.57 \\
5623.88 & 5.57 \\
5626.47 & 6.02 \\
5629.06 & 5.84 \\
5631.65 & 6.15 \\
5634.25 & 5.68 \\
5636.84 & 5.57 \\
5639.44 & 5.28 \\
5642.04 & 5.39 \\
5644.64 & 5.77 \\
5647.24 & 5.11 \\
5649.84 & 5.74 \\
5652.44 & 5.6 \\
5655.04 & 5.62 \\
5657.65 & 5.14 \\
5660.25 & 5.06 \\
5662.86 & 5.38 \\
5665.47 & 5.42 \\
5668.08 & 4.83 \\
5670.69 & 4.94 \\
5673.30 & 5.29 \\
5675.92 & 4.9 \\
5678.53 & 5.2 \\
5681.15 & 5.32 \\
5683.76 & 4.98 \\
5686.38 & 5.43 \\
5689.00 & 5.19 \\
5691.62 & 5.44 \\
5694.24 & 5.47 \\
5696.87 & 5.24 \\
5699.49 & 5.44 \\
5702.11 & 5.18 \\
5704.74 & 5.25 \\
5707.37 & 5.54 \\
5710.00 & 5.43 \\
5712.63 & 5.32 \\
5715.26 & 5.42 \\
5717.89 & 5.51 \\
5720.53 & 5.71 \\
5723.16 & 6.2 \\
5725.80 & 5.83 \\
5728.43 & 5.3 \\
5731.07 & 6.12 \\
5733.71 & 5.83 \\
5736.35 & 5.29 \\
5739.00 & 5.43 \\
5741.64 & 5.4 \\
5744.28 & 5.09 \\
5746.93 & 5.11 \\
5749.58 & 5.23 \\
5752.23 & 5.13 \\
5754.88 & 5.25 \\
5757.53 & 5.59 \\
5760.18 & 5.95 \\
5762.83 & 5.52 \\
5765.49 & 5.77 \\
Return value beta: 17.7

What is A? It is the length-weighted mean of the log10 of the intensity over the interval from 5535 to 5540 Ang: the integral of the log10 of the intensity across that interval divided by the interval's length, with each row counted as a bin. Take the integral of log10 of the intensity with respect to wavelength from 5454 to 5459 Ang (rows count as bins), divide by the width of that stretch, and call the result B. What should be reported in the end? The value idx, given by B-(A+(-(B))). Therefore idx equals 0.80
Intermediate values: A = 0.747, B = 0.776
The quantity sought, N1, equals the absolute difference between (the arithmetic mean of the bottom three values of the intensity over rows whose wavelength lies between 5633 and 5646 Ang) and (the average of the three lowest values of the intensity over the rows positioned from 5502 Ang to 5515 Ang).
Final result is 0.5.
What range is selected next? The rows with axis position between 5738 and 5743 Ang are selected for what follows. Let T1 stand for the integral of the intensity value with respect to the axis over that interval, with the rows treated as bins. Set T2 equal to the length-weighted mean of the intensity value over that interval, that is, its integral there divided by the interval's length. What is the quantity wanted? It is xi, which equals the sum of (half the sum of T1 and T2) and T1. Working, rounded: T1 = 27.1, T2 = 5.4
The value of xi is 43.4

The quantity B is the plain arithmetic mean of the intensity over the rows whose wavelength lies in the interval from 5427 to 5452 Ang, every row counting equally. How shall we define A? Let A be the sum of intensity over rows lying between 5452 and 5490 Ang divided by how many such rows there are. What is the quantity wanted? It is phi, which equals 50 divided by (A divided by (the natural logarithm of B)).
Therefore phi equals 15.3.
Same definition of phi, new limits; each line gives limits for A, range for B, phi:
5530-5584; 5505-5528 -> 15.1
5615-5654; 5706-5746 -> 15.2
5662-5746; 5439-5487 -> 16.2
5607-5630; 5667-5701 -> 14.4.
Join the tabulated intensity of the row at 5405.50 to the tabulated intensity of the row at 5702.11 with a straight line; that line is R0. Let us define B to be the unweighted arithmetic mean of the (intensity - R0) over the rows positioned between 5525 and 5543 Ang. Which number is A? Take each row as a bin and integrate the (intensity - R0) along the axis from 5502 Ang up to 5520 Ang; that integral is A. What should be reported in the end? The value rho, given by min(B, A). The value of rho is -8.7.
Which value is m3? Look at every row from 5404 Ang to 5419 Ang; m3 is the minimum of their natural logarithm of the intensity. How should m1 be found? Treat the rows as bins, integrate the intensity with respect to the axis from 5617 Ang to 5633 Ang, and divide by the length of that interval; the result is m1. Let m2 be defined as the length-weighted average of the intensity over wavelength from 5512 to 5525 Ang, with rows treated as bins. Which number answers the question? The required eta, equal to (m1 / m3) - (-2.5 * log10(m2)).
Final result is 5.24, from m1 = 5.80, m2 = 5.5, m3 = 1.71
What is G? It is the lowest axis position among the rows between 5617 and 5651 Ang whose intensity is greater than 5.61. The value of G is 5618.70 Ang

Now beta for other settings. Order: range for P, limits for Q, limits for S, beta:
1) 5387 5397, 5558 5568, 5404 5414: 17.1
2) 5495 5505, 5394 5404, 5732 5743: 15.8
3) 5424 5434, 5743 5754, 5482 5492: 17.1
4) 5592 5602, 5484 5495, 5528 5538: 16.6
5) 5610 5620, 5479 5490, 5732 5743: 16.7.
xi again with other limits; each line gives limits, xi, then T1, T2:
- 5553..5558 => 47.4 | 29.6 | 5.9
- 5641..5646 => 44.7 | 27.9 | 5.6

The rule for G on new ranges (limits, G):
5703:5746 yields 5720.53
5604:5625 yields 5605.78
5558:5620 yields 5559.50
